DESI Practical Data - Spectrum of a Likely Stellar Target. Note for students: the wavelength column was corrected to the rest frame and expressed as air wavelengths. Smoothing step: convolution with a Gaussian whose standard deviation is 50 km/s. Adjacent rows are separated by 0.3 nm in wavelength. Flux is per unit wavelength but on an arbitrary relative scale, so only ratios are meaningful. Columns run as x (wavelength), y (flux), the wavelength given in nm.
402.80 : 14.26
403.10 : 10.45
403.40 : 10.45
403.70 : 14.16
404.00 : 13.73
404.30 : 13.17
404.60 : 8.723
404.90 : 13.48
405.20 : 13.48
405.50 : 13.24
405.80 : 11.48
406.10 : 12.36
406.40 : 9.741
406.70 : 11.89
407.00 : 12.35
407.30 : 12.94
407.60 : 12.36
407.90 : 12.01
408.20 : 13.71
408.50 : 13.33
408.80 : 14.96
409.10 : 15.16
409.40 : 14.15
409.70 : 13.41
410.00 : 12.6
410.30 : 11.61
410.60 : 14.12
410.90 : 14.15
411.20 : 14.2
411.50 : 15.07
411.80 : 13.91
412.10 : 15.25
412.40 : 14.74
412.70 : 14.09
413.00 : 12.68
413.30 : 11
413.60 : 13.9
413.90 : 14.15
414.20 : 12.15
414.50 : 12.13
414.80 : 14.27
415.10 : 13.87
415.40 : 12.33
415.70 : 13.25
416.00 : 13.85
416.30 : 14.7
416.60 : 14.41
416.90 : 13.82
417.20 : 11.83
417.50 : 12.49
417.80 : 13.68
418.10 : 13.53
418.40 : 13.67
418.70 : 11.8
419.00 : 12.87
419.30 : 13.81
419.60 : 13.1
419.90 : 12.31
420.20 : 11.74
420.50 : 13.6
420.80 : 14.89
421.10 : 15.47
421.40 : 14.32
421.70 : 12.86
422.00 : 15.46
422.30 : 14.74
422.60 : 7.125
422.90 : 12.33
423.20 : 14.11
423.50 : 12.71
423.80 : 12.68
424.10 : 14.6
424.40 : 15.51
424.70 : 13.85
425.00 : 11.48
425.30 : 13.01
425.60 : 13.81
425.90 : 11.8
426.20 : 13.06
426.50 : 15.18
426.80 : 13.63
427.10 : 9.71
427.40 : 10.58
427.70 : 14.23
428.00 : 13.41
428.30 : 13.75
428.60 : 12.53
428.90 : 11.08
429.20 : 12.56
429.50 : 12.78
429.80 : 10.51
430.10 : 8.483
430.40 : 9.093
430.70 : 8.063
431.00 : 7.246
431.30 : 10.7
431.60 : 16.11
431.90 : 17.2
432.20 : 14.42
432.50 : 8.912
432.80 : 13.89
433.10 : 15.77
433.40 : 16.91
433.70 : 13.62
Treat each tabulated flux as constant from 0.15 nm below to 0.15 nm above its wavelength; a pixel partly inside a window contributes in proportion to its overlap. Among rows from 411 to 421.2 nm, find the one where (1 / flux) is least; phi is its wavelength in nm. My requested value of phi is 421.10 nm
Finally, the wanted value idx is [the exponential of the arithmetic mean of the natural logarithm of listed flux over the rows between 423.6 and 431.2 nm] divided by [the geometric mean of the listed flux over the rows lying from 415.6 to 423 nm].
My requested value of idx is 0.90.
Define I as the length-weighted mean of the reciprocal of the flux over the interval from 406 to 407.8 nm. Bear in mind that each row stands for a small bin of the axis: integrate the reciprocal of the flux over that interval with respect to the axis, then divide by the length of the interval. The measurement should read 0.085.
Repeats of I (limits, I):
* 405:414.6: 0.077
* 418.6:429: 0.078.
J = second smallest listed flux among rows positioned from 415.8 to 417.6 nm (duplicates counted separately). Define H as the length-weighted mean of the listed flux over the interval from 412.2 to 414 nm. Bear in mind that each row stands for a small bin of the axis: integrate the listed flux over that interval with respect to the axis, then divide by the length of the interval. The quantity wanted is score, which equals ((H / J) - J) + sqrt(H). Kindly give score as -7.74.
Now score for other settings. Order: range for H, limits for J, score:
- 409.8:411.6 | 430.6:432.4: -2.69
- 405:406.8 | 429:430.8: -3.58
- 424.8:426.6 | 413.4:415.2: -7.47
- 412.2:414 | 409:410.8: -7.86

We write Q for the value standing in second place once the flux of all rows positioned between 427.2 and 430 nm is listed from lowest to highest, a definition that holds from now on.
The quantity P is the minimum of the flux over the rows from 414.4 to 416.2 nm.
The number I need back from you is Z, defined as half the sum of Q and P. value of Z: 11.4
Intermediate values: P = 12.13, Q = 10.58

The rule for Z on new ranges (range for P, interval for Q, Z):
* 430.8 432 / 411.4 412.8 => 10.7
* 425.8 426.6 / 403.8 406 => 11.6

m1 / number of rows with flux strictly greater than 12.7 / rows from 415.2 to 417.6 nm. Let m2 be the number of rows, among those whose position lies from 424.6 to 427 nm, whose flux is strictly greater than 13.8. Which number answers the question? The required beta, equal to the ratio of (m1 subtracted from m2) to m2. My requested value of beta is -0.7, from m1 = 5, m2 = 3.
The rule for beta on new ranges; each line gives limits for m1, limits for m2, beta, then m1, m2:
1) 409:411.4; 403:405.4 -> -5.0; 6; 1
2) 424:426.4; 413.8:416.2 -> -0.5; 6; 4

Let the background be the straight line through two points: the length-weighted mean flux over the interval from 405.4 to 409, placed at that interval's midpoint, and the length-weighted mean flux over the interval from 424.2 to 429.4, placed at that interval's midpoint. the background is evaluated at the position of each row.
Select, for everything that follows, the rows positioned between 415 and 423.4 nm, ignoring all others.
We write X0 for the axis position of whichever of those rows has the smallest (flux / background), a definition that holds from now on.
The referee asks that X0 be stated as 422.60 nm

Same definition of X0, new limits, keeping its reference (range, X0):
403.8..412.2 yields 404.60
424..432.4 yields 431.00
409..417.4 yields 413.30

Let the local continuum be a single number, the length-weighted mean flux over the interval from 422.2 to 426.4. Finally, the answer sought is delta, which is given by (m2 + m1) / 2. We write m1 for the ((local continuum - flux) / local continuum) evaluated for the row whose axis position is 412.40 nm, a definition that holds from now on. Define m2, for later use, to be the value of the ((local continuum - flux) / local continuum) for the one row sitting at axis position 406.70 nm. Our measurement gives -0.031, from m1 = -0.14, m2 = 0.08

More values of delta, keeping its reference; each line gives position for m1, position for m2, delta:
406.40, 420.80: 0.047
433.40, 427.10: -0.030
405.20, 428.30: -0.054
